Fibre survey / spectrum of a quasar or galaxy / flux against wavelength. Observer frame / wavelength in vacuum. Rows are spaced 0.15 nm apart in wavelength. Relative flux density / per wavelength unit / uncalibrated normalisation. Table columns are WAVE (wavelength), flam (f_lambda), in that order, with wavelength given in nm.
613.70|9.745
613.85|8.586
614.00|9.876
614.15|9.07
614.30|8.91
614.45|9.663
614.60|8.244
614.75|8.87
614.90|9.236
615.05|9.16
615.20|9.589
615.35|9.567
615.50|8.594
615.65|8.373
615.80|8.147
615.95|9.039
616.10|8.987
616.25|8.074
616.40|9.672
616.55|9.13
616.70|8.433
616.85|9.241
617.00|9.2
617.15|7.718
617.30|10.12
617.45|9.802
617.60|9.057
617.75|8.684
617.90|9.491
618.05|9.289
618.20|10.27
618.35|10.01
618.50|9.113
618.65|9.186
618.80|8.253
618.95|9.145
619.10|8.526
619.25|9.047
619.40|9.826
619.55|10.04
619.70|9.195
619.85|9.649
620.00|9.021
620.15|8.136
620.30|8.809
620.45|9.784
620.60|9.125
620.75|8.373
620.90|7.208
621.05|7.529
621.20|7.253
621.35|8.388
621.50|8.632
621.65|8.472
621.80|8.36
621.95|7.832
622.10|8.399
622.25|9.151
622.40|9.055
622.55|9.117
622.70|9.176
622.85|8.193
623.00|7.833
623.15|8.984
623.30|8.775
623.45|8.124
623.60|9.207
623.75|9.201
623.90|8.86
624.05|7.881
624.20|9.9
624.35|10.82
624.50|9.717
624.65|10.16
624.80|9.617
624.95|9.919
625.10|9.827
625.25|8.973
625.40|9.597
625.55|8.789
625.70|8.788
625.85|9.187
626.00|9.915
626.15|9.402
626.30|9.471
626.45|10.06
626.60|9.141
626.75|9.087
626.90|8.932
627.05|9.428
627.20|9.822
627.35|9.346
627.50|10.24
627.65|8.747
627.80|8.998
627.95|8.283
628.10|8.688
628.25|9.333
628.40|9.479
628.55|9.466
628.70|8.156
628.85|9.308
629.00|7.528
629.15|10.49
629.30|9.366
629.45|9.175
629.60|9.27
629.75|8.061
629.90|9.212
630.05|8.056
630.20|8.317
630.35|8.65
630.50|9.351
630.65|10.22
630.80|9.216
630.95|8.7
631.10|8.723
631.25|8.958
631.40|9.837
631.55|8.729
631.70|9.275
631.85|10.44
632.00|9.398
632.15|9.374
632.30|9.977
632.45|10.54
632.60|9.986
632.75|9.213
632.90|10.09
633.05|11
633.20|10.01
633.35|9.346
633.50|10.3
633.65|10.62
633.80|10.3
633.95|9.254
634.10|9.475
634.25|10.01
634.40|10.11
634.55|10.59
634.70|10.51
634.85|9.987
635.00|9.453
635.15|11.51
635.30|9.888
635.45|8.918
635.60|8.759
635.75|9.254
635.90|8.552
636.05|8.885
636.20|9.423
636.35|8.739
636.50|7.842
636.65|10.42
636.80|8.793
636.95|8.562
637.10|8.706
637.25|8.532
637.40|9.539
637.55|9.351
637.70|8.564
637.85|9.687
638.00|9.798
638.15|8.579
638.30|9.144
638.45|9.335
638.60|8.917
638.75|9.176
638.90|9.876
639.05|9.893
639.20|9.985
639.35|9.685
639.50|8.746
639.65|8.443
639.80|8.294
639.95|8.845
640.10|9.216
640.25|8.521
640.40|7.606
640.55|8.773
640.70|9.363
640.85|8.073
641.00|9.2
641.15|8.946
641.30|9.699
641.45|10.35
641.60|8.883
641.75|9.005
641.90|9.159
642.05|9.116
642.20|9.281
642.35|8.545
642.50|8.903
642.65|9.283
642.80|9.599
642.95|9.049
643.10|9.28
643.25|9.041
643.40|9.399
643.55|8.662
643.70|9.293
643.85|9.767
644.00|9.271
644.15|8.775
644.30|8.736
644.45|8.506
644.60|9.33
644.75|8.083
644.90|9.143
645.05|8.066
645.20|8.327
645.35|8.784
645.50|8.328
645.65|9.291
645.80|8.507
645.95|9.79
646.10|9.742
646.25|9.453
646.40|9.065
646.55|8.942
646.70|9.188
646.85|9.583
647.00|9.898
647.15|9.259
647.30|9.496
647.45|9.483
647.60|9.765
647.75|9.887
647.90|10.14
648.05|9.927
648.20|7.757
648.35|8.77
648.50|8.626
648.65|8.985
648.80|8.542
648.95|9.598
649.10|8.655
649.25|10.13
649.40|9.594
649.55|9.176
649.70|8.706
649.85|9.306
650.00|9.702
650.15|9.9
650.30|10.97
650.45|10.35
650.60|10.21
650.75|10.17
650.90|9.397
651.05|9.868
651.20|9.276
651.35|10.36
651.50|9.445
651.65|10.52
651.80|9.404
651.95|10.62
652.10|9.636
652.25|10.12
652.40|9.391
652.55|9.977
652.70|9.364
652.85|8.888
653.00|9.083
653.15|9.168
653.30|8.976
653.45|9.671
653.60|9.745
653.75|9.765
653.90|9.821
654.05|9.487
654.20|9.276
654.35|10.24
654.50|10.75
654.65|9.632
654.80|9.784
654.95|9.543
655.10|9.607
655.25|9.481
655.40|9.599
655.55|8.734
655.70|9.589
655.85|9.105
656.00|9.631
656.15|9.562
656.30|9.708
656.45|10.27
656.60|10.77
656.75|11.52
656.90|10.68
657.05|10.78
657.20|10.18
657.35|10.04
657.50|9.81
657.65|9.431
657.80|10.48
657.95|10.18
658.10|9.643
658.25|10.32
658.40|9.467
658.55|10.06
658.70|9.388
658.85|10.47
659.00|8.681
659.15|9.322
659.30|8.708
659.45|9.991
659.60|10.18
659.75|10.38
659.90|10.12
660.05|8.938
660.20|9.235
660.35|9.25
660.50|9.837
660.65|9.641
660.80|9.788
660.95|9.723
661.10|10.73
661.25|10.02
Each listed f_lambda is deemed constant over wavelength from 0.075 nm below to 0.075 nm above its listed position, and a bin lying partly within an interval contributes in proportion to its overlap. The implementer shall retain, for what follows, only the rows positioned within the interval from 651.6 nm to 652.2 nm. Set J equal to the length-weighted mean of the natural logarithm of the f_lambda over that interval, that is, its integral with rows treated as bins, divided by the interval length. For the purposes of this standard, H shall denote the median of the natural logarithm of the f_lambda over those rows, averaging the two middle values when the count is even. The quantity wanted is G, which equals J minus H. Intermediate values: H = 2.31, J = 2.30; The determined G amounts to -0.0053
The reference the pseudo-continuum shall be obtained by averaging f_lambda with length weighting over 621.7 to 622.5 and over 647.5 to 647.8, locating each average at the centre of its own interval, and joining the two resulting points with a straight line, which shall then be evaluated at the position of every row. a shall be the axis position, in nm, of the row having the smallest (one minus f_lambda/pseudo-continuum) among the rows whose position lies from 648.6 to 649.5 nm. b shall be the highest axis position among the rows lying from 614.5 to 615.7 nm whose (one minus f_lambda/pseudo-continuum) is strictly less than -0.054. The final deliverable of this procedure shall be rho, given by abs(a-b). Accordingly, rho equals 33.90 nm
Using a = 649.25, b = 615.35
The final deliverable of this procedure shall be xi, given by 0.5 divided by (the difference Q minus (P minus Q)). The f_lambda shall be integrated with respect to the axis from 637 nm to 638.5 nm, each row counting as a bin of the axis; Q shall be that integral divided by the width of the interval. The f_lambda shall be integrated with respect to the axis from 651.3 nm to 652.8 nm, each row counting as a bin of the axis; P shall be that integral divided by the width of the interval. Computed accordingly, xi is 0.060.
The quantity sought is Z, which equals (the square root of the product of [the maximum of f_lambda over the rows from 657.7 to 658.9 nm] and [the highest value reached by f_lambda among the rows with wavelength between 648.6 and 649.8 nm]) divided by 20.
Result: 0.515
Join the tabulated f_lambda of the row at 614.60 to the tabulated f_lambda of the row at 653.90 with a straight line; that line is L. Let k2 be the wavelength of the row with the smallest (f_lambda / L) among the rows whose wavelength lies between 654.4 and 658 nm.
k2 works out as 655.55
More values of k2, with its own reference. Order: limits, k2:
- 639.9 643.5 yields 640.40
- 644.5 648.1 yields 645.05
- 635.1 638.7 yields 636.50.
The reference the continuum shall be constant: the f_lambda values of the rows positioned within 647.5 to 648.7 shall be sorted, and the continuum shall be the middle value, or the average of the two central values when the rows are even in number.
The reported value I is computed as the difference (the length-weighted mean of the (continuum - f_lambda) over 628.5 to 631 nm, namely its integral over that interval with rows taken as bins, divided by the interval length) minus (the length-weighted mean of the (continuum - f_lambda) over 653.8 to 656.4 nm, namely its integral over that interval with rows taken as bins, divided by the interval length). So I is 0.7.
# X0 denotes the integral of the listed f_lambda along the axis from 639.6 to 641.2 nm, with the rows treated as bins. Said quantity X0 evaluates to 13.9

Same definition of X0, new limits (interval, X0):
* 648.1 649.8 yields 15.3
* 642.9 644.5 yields 14.5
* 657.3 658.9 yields 15.9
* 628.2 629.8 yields 14.5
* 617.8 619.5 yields 15.8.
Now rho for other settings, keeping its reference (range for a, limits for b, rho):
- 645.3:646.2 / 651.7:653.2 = 6.00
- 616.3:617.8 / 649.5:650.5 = 33.00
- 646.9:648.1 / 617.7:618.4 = 29.55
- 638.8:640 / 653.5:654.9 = 15.30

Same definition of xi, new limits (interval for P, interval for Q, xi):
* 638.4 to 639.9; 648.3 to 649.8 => 0.056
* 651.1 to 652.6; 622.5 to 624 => 0.066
